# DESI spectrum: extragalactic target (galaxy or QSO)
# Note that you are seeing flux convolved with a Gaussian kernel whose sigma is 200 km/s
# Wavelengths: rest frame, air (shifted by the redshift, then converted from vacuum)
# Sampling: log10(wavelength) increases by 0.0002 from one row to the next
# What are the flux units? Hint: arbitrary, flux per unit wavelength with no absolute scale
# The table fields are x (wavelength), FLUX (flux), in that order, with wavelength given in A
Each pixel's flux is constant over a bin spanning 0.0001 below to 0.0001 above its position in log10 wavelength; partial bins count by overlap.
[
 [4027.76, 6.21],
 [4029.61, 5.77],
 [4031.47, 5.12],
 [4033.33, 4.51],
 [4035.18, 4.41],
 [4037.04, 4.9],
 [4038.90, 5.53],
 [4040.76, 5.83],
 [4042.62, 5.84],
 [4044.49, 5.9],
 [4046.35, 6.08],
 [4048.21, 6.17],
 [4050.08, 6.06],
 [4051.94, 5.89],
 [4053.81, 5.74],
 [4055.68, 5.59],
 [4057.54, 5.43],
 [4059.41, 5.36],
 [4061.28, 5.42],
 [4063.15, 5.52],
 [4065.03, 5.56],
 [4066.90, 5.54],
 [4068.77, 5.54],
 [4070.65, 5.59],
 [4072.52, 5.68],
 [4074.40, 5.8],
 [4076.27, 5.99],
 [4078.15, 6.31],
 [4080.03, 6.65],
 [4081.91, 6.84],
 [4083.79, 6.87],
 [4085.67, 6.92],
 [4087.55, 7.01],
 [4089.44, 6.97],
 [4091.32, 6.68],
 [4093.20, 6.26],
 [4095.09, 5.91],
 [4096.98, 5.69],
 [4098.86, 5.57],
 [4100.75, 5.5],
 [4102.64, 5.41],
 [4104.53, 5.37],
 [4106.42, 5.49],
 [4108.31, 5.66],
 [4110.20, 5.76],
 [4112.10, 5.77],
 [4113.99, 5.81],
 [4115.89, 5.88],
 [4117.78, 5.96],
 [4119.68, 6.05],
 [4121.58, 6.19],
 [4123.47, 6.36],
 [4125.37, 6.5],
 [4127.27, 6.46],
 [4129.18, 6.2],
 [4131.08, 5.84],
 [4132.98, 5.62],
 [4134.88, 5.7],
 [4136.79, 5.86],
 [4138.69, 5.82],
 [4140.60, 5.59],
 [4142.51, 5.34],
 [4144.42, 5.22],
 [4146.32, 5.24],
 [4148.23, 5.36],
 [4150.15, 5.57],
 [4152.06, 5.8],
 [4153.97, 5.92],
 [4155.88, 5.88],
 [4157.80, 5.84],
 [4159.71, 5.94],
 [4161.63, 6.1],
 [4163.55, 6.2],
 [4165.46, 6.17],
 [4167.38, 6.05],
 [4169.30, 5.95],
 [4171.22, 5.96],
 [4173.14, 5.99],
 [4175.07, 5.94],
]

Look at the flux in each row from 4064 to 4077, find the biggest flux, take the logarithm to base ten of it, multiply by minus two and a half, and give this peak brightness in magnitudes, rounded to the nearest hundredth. -1.94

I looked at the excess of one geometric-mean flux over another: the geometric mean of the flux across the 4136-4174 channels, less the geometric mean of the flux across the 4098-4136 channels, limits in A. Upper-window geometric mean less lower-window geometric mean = -0.1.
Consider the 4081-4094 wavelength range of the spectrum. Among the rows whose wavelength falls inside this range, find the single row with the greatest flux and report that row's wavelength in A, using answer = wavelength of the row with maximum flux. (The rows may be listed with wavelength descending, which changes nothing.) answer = 4087.55 A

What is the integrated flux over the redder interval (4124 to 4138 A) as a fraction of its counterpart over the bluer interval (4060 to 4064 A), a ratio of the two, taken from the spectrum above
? 3.9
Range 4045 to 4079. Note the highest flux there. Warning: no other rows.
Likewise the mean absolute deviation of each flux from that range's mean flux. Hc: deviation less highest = -6.07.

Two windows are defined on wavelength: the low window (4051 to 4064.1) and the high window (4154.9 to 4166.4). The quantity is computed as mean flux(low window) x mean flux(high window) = 33.51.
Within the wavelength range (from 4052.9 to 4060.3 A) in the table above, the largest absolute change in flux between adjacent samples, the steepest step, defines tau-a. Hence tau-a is 0.16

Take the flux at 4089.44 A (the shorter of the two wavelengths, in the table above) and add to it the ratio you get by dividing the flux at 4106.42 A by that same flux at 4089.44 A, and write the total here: 7.8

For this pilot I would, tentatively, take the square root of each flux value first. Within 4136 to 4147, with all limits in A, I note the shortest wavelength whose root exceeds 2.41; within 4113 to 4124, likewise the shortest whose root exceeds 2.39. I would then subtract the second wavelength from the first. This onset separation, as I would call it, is 22.8 A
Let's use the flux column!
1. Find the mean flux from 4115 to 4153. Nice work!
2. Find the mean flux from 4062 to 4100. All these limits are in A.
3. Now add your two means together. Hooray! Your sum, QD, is 12.0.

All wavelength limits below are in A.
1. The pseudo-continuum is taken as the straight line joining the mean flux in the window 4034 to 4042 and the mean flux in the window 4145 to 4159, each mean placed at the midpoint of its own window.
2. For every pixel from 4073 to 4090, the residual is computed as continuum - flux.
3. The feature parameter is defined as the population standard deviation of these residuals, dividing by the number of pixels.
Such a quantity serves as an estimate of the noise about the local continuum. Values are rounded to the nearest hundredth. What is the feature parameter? 0.41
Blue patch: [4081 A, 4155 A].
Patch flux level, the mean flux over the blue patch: 5.9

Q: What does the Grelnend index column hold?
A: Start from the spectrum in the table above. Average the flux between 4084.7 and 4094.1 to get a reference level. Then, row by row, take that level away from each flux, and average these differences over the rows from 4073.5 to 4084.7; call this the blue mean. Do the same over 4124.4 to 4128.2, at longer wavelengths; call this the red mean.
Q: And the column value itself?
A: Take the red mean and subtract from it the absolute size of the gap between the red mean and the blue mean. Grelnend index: -0.4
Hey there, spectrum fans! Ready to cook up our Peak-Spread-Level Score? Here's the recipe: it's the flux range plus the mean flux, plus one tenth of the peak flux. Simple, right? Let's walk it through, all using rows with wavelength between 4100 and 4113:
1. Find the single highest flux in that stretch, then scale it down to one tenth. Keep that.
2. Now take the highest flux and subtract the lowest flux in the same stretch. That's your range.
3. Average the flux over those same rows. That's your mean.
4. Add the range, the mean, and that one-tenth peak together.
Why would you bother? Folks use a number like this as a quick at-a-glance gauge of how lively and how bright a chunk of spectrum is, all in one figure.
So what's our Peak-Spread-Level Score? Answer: 6.5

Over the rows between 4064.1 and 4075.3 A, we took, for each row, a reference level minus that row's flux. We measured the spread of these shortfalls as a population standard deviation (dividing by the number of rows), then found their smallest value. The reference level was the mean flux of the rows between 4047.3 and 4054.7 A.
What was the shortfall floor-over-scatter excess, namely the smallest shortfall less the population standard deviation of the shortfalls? 0.07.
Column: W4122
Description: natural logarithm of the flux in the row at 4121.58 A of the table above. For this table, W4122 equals 1.82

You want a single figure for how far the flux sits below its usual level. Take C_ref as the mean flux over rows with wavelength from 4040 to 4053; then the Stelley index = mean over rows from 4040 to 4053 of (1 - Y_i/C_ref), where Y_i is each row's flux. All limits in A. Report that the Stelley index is 0.000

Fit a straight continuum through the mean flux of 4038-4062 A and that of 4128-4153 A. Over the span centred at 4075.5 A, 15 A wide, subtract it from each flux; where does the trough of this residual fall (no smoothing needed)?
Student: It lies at 4068.77 A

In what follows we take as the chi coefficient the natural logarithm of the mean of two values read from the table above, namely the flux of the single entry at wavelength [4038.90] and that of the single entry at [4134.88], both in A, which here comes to 1.73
